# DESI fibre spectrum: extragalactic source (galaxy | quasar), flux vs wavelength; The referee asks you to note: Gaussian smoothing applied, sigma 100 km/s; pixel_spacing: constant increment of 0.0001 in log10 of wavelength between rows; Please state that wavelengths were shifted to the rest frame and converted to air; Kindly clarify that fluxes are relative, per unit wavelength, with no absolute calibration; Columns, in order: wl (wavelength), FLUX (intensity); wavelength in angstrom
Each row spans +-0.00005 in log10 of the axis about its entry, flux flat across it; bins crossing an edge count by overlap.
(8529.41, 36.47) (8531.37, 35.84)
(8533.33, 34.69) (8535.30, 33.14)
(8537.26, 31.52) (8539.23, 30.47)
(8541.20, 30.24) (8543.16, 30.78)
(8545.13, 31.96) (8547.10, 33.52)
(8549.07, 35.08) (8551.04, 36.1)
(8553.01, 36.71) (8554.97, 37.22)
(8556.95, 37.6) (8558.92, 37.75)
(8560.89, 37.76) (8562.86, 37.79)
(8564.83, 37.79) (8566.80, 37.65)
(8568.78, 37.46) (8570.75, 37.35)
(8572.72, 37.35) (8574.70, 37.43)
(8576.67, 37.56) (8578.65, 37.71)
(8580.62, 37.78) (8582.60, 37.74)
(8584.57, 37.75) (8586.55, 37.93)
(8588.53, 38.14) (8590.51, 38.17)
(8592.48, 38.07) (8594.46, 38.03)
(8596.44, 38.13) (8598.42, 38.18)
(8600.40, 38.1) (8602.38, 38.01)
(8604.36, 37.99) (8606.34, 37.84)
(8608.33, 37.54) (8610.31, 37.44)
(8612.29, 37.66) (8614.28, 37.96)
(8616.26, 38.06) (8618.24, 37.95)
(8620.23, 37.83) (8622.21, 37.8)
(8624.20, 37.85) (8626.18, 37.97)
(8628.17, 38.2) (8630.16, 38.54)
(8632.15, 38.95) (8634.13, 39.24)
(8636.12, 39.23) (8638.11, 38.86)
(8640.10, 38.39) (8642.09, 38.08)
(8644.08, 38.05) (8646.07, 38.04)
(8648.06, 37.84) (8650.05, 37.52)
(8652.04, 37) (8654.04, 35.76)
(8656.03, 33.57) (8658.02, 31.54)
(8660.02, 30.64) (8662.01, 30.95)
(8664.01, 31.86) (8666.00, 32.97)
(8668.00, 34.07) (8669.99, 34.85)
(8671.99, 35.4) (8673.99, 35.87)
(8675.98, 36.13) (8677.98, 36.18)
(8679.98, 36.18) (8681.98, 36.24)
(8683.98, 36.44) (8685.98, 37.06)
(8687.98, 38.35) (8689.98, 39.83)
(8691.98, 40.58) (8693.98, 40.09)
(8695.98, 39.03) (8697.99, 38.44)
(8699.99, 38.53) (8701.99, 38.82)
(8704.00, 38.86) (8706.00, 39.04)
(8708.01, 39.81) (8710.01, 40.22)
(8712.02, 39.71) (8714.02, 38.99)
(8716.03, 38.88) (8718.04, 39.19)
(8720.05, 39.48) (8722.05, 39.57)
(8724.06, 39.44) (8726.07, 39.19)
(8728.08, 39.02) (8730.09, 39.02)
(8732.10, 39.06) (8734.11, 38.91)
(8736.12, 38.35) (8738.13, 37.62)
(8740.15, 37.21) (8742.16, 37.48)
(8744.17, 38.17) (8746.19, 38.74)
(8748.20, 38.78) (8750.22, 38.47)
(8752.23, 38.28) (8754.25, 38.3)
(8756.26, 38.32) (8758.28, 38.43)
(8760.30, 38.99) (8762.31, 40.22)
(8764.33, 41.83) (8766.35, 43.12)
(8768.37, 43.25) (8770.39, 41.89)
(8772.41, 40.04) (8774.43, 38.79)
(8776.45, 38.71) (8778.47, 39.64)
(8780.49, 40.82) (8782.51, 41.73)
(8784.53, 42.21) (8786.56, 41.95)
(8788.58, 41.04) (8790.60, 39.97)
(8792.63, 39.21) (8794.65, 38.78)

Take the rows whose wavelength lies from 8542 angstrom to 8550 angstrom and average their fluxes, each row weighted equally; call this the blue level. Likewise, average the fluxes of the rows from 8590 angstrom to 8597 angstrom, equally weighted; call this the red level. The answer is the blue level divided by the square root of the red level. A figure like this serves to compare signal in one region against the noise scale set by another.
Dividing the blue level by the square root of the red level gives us 5.3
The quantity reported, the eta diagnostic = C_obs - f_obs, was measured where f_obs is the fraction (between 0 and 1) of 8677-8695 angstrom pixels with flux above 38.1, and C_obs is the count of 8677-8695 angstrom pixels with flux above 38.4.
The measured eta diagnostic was 2.6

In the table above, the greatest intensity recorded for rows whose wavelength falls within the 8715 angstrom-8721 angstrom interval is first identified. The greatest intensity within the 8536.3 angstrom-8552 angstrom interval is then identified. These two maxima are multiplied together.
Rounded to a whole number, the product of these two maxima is 1425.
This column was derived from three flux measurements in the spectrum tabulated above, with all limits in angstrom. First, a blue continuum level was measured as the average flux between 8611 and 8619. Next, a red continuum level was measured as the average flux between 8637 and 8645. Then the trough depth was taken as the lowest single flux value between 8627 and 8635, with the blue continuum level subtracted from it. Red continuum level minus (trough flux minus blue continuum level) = 38.1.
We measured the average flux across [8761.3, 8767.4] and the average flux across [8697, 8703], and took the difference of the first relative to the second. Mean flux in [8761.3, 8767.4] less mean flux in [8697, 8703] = 3.1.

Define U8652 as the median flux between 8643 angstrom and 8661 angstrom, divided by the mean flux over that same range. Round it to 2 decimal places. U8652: 1.04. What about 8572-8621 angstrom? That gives 1.00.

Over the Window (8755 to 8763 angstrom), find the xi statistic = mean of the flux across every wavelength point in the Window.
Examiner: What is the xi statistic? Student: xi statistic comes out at 39.0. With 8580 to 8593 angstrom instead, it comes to 37.9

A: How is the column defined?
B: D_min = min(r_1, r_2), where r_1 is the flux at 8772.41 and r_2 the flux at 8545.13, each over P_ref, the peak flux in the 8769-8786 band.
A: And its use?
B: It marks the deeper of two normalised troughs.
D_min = 0.76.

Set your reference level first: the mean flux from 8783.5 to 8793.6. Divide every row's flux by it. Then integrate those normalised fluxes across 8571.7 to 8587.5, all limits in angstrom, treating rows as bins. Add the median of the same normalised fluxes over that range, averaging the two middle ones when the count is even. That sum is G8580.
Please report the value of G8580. 15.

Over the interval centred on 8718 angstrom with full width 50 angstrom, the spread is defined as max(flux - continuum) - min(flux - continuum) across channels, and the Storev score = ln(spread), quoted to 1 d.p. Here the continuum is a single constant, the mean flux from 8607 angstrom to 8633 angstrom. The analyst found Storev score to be 1.1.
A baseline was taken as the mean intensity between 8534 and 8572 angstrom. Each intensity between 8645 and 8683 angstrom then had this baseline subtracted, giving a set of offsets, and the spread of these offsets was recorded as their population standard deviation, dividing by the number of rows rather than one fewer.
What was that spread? 2.3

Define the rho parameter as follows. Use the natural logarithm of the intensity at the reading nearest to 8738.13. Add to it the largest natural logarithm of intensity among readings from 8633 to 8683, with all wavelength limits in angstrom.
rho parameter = 7.30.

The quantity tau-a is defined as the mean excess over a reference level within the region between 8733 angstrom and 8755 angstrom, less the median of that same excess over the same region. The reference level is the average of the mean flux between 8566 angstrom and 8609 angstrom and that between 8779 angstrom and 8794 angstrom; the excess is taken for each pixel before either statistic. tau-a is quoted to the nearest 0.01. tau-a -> -0.09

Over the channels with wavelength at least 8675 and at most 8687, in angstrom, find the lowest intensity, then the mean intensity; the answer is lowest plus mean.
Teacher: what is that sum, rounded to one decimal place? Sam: 72.5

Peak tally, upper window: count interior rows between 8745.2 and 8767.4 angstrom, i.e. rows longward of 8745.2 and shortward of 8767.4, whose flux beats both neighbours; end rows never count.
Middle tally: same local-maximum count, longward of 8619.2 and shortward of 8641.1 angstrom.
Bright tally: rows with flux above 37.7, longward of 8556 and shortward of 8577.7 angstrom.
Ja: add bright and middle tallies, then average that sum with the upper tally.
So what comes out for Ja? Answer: 3.0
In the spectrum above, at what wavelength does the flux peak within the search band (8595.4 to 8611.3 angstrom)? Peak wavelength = 8598.42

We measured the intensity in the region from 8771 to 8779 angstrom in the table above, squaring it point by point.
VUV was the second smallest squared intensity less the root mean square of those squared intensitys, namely -40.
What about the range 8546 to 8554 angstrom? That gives -24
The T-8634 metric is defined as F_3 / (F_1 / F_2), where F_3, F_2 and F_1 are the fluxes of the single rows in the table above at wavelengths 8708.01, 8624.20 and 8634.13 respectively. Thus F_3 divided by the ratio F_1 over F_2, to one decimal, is 38.4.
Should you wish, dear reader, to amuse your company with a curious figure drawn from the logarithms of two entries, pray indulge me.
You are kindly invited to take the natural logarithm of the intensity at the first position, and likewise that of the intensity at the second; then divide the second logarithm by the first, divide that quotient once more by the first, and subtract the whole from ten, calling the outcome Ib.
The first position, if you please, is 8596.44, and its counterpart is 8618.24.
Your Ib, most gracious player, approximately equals 9.726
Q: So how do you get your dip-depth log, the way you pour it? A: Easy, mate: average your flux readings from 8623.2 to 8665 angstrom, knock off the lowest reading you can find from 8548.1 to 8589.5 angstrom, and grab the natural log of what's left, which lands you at 0.40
